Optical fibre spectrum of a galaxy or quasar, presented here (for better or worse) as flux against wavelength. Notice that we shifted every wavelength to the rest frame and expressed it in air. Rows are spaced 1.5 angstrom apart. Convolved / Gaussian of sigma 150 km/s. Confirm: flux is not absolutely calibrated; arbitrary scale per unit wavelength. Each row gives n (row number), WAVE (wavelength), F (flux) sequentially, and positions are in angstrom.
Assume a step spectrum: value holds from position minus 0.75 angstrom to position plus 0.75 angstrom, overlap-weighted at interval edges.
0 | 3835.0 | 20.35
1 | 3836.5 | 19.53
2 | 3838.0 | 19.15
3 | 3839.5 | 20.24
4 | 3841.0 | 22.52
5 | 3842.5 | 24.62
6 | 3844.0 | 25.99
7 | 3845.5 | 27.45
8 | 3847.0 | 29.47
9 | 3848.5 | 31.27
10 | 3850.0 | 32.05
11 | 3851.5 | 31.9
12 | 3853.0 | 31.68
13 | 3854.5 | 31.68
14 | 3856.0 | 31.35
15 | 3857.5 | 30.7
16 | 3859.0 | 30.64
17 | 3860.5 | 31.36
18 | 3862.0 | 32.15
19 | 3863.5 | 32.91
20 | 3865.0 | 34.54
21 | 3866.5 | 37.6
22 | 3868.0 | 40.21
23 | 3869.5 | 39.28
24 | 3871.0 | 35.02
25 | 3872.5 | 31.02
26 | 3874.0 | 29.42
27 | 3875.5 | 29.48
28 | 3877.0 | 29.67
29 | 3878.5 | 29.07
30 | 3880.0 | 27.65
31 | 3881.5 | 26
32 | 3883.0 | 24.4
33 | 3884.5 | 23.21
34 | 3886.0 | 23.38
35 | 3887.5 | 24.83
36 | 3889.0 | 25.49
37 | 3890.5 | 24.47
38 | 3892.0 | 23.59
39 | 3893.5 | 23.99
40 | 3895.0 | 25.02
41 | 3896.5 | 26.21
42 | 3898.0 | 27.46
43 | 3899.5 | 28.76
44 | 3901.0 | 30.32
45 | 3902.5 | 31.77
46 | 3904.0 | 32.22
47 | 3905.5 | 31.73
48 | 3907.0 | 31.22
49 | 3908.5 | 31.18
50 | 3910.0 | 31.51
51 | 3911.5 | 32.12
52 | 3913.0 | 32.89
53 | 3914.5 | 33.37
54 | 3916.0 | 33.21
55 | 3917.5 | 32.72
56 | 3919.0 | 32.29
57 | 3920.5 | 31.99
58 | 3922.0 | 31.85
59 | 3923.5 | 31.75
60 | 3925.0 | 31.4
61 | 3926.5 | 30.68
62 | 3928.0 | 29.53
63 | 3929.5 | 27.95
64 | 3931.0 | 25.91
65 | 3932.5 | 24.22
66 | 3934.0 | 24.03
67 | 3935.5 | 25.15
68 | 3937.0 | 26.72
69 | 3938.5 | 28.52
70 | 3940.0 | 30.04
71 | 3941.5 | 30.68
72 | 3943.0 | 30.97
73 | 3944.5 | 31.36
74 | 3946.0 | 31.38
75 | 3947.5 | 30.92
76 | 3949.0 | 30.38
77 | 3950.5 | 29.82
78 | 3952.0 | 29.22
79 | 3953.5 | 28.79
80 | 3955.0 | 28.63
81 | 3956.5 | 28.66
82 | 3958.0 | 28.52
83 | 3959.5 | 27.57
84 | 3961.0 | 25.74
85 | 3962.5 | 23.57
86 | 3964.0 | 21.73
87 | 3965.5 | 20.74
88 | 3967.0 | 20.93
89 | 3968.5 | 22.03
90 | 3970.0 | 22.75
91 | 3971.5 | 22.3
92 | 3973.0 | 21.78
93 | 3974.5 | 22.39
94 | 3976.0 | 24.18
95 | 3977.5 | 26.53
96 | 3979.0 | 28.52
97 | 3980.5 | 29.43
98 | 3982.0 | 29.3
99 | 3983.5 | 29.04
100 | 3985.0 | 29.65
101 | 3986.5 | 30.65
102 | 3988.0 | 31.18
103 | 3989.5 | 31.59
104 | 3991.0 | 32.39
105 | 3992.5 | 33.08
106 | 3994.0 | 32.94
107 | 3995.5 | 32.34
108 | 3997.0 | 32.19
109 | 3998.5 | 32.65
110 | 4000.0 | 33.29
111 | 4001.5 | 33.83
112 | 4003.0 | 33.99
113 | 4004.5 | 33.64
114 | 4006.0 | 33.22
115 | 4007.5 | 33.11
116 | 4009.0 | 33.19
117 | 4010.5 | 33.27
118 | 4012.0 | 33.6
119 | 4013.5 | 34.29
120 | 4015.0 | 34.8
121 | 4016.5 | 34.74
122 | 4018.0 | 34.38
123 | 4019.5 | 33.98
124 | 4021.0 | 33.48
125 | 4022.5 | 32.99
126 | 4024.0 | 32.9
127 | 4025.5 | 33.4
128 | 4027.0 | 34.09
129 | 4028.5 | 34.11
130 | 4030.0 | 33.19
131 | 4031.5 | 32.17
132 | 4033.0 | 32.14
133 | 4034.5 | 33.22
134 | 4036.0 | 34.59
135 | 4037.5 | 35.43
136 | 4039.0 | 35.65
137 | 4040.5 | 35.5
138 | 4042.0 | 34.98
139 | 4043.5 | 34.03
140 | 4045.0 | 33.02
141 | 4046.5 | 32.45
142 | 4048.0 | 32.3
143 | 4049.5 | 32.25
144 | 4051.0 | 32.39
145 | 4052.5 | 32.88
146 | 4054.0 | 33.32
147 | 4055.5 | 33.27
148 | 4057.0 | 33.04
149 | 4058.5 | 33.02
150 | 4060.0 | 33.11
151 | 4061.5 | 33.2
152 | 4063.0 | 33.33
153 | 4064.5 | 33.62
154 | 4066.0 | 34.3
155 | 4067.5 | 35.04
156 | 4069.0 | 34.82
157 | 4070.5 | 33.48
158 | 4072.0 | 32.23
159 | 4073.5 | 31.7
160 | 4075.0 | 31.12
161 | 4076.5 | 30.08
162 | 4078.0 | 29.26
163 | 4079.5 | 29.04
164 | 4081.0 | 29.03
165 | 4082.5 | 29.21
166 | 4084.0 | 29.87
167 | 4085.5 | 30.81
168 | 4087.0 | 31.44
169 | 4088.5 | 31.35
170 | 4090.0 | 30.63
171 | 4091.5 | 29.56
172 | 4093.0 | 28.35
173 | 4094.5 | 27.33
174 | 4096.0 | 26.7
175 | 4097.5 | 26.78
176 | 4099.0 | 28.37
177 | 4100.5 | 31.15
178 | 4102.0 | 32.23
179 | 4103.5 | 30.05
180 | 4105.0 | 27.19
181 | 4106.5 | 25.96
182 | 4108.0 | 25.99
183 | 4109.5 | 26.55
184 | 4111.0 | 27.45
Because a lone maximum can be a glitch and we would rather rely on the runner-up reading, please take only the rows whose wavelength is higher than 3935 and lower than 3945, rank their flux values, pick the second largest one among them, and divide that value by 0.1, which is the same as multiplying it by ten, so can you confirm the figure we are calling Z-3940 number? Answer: 310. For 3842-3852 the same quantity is 319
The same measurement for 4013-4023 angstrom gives 347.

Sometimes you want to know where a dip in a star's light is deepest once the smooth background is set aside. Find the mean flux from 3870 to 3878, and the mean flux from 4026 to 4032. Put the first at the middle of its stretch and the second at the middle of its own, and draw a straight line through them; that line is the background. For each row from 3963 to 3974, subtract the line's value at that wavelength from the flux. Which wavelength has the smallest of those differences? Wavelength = 3965.5 angstrom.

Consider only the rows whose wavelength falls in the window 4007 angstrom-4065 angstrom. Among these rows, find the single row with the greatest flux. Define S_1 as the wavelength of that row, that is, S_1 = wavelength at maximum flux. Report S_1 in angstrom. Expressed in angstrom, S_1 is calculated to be 4039.0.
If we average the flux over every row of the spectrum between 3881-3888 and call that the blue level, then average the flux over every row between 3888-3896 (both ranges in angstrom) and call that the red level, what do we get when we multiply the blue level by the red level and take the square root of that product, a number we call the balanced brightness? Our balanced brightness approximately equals 24.4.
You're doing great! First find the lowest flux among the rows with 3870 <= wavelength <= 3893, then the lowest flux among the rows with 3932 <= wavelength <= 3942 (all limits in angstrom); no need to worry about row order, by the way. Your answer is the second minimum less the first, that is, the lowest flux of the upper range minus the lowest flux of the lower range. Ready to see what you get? 1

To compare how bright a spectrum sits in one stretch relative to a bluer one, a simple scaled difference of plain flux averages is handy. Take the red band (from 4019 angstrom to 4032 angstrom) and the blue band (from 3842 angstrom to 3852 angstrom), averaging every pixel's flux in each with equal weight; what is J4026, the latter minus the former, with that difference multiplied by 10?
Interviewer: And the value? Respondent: -44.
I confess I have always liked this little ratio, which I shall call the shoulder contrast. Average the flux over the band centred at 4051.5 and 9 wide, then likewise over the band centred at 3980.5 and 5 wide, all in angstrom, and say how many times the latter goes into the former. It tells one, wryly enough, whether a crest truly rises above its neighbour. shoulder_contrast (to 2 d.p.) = 1.13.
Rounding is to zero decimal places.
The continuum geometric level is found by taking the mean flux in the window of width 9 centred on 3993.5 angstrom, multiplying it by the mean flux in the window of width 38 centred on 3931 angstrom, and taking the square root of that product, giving 31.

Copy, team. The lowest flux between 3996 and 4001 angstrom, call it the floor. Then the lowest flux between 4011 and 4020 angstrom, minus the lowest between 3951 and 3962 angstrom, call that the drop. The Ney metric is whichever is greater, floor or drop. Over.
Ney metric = 32.2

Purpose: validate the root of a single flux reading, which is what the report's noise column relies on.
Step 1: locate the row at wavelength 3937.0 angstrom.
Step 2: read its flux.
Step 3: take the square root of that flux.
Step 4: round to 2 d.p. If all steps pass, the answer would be 5.17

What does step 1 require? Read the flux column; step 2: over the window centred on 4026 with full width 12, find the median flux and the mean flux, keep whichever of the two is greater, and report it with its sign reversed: -33.3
